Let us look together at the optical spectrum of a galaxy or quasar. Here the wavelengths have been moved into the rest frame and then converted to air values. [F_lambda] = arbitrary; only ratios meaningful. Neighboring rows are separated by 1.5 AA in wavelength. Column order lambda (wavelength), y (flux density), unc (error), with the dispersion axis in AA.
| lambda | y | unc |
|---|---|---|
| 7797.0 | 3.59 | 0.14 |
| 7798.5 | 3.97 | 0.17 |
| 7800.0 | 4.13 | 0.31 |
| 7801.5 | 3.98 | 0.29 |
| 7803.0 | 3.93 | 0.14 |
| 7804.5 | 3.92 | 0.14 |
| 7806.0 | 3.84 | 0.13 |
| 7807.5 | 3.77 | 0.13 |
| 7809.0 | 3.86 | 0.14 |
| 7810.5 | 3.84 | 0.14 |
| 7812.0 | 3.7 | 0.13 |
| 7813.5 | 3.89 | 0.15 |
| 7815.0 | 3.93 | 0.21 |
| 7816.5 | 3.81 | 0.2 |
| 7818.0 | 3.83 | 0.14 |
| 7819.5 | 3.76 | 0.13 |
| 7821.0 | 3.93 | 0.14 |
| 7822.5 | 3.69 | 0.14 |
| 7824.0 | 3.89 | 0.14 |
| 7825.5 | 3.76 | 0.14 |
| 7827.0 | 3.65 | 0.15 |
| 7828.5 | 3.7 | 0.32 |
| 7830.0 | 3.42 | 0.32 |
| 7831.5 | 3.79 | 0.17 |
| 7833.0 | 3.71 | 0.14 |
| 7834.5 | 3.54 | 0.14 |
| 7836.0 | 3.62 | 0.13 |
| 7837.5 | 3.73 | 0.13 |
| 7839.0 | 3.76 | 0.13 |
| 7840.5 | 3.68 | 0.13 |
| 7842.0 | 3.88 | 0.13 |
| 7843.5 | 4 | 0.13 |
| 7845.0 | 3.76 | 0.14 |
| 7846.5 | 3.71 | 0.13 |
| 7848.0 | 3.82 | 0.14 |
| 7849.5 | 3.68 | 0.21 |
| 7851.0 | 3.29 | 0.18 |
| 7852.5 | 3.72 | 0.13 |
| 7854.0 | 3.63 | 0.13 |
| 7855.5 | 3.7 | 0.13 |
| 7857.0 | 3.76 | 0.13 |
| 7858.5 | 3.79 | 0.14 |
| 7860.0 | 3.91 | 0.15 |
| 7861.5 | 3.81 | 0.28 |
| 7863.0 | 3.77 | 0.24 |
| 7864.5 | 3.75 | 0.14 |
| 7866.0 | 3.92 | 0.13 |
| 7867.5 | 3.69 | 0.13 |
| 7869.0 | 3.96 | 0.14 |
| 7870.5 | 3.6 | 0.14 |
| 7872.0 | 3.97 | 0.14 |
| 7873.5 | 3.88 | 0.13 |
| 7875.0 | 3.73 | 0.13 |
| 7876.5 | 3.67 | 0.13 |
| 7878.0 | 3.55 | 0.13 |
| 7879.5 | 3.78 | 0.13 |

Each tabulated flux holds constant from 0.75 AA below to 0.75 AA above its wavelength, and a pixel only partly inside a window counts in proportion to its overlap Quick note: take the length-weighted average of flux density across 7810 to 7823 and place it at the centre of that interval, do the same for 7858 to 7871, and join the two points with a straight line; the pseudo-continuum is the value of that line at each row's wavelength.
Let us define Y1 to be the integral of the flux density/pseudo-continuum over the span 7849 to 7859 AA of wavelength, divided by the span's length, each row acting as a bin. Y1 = 0.958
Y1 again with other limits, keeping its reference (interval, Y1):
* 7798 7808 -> 1.029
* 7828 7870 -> 0.979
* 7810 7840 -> 0.981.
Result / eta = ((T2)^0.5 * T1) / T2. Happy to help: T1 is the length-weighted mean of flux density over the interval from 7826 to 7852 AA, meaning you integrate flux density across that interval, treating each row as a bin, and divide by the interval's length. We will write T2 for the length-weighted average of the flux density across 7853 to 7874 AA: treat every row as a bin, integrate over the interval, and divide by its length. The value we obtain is 1.90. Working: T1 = 3.69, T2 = 3.79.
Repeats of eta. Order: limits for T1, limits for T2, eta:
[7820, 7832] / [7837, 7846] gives 1.91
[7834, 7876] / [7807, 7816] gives 1.92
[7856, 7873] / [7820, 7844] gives 1.97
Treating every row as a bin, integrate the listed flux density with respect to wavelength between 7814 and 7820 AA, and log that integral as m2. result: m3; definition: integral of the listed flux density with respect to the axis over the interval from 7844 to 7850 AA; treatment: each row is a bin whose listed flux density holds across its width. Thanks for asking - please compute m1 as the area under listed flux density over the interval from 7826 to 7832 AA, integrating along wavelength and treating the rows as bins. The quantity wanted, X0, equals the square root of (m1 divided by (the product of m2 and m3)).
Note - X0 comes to 0.205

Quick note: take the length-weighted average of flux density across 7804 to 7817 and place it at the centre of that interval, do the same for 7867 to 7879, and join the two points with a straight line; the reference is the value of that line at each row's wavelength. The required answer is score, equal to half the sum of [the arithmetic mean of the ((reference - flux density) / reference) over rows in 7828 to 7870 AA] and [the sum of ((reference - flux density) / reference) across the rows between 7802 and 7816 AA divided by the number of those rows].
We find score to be 0.006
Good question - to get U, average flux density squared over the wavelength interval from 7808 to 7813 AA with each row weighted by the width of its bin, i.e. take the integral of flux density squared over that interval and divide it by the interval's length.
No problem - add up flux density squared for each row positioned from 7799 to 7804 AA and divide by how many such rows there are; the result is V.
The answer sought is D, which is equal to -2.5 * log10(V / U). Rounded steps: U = 14.5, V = 16.1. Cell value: -0.117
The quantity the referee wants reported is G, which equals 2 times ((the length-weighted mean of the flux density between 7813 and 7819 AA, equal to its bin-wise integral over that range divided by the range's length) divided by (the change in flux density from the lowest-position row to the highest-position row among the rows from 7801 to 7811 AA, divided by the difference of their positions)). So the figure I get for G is -496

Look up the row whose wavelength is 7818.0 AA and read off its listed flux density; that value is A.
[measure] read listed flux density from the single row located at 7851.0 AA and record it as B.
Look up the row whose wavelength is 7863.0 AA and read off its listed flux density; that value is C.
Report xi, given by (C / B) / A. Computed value 0.30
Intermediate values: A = 3.83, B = 3.29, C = 3.77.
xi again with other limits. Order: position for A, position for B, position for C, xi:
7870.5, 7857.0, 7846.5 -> 0.27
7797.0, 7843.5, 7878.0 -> 0.25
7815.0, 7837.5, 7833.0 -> 0.25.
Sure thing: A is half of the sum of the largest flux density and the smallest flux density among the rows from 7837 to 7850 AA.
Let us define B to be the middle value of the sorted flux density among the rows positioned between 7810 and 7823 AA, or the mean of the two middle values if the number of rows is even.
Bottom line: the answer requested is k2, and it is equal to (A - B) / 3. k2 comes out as 0.00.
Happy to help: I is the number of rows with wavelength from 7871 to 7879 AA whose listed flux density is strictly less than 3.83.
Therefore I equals 3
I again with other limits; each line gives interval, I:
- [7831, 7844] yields 7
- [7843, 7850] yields 4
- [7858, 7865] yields 4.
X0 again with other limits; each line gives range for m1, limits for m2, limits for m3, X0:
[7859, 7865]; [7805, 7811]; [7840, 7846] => 0.208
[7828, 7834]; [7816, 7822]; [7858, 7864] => 0.204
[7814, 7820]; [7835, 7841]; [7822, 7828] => 0.215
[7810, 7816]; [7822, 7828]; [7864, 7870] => 0.211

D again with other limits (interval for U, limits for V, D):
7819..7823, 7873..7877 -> 0.024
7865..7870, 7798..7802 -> -0.103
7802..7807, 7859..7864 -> 0.036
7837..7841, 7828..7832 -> 0.051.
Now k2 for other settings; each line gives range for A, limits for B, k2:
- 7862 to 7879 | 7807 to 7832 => -0.01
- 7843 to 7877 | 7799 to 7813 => -0.07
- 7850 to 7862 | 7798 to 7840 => -0.07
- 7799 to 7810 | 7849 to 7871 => 0.07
